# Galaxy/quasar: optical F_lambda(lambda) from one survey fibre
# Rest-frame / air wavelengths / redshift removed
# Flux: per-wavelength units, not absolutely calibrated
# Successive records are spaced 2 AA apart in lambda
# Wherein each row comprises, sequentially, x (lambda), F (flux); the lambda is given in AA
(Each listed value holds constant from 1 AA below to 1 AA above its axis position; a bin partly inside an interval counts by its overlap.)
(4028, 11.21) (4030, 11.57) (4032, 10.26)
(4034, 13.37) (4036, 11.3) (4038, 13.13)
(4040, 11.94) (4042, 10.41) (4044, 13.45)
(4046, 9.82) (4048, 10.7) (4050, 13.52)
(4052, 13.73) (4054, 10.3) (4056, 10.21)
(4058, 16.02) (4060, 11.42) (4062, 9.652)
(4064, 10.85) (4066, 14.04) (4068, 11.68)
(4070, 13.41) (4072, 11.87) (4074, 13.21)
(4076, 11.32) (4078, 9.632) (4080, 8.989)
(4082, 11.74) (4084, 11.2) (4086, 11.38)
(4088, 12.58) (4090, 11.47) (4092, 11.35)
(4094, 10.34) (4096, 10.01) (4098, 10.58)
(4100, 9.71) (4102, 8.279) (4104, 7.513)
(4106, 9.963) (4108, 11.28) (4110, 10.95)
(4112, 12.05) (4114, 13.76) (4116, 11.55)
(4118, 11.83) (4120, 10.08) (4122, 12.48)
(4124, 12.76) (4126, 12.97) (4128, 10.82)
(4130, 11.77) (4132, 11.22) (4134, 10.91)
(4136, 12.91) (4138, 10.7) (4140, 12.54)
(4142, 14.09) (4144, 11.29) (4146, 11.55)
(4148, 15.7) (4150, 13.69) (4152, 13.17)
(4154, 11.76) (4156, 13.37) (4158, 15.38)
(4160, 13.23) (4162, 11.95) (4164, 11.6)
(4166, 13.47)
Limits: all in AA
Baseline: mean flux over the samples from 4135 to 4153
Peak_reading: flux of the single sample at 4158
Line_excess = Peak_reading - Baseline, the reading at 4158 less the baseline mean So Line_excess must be 2.5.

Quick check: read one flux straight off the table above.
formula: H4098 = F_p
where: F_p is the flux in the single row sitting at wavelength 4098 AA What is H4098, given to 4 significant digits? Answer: 10.58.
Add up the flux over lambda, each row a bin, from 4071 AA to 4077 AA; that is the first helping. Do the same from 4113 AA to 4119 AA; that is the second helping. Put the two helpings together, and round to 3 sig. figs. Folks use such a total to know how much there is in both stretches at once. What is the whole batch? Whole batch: 147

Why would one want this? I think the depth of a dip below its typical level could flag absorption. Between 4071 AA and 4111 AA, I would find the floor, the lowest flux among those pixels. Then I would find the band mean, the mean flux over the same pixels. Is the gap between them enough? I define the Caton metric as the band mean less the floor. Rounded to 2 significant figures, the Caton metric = 3.2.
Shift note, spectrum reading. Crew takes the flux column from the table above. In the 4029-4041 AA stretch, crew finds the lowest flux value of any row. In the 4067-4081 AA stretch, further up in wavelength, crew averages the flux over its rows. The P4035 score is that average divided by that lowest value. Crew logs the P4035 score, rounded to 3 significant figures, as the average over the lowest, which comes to 1.12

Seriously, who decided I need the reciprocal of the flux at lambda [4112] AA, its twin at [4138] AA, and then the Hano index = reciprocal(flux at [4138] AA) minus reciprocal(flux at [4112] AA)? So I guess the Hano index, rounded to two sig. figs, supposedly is 0.010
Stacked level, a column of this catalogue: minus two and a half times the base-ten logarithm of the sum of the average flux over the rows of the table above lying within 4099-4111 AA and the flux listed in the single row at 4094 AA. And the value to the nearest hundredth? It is -3.25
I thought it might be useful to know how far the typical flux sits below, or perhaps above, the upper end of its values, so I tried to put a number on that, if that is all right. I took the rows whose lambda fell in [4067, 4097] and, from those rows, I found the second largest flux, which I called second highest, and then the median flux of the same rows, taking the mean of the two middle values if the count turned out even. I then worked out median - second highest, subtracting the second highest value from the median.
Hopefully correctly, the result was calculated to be -1.8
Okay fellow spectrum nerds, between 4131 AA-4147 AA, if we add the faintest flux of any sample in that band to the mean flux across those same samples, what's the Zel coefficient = 22.6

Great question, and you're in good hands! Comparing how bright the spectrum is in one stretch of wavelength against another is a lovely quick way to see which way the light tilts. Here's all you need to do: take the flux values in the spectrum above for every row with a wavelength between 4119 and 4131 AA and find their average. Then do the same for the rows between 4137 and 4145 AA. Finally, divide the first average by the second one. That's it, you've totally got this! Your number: 0.97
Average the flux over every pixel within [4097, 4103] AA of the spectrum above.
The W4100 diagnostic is 9.5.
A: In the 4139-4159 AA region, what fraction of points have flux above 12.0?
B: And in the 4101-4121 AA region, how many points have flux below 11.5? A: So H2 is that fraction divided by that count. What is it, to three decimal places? 0.117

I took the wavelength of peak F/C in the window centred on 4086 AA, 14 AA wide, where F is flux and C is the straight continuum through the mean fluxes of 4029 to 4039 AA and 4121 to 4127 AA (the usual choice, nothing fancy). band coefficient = 4088 AA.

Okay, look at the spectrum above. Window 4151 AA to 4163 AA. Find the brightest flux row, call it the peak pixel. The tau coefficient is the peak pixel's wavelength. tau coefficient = 4158 AA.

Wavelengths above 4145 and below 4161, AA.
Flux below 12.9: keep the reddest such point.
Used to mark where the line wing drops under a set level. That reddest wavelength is 4154 AA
